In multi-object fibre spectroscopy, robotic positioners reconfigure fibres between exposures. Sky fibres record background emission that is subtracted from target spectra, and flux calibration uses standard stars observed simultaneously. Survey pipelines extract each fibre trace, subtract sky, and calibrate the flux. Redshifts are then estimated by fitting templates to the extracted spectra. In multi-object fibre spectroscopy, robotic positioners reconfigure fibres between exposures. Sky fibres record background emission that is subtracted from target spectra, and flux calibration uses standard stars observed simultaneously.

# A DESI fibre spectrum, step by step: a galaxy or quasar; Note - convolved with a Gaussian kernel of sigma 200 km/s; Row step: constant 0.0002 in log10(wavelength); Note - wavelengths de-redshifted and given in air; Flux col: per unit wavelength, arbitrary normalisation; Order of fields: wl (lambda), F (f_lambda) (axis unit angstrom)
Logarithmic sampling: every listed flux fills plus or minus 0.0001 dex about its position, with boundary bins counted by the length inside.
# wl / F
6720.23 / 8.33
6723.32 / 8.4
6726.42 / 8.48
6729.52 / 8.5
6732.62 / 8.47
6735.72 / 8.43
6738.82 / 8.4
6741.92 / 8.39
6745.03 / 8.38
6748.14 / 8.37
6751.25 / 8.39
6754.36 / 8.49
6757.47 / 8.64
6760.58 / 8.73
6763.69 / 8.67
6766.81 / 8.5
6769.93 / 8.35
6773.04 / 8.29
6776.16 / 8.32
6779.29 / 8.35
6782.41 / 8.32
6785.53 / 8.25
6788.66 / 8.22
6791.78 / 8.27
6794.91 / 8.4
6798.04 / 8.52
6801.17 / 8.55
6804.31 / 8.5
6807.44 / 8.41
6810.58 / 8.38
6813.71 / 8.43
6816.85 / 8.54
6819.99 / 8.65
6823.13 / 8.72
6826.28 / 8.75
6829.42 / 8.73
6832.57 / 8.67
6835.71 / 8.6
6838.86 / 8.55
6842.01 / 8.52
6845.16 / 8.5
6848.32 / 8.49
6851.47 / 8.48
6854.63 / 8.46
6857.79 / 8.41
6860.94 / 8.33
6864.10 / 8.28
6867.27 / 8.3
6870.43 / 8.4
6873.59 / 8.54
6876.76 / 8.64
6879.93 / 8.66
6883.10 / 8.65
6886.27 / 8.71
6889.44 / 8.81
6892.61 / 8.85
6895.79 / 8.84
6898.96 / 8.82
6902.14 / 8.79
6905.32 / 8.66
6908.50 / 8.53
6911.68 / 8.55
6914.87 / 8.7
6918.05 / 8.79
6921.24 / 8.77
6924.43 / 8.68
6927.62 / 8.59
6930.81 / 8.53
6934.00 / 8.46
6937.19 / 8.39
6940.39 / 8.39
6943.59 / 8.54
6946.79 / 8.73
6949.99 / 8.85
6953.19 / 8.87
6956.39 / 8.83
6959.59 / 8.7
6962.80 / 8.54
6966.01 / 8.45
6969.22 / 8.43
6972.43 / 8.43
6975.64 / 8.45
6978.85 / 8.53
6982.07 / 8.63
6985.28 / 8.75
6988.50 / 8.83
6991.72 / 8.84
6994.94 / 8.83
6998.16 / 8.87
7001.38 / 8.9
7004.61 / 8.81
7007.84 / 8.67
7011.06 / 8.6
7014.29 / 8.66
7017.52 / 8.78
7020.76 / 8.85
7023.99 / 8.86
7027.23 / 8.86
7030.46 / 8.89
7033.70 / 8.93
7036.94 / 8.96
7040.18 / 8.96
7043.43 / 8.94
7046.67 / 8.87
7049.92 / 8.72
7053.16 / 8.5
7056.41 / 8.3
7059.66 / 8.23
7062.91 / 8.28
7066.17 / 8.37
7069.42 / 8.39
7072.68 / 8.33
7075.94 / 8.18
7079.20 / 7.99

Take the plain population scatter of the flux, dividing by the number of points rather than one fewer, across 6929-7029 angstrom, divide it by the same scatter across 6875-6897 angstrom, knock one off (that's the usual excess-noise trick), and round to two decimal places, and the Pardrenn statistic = 0.98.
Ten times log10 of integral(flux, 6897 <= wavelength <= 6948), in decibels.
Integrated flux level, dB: 26.4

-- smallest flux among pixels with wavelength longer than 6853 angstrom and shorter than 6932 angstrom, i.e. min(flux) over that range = 8.28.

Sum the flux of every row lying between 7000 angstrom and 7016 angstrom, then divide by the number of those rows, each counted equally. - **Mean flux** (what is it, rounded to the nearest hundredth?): 8.73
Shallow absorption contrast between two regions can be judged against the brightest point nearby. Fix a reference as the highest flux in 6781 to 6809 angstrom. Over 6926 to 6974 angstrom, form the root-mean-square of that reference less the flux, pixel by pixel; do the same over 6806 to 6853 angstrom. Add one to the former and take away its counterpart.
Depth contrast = 1.05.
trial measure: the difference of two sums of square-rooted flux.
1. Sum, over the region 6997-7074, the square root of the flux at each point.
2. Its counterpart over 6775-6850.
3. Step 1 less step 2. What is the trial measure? 0.83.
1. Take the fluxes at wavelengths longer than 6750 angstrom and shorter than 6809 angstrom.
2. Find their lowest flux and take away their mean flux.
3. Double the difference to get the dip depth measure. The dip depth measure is -0.4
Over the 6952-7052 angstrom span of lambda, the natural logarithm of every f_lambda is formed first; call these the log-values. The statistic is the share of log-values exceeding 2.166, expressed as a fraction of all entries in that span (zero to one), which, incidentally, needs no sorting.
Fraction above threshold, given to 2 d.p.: 0.61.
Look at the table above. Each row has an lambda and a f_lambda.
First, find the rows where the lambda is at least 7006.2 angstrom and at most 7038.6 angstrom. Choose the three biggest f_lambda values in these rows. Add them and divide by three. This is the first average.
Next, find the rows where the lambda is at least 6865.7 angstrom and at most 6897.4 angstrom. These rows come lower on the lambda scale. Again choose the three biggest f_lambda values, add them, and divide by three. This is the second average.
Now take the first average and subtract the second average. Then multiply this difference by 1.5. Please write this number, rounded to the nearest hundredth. 0.14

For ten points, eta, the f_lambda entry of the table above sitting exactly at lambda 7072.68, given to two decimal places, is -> 8.33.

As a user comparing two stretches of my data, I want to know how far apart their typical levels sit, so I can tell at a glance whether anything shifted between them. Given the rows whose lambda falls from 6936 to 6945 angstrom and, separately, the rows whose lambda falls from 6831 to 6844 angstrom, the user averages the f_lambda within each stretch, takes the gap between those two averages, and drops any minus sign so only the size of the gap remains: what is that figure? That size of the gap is 0.15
